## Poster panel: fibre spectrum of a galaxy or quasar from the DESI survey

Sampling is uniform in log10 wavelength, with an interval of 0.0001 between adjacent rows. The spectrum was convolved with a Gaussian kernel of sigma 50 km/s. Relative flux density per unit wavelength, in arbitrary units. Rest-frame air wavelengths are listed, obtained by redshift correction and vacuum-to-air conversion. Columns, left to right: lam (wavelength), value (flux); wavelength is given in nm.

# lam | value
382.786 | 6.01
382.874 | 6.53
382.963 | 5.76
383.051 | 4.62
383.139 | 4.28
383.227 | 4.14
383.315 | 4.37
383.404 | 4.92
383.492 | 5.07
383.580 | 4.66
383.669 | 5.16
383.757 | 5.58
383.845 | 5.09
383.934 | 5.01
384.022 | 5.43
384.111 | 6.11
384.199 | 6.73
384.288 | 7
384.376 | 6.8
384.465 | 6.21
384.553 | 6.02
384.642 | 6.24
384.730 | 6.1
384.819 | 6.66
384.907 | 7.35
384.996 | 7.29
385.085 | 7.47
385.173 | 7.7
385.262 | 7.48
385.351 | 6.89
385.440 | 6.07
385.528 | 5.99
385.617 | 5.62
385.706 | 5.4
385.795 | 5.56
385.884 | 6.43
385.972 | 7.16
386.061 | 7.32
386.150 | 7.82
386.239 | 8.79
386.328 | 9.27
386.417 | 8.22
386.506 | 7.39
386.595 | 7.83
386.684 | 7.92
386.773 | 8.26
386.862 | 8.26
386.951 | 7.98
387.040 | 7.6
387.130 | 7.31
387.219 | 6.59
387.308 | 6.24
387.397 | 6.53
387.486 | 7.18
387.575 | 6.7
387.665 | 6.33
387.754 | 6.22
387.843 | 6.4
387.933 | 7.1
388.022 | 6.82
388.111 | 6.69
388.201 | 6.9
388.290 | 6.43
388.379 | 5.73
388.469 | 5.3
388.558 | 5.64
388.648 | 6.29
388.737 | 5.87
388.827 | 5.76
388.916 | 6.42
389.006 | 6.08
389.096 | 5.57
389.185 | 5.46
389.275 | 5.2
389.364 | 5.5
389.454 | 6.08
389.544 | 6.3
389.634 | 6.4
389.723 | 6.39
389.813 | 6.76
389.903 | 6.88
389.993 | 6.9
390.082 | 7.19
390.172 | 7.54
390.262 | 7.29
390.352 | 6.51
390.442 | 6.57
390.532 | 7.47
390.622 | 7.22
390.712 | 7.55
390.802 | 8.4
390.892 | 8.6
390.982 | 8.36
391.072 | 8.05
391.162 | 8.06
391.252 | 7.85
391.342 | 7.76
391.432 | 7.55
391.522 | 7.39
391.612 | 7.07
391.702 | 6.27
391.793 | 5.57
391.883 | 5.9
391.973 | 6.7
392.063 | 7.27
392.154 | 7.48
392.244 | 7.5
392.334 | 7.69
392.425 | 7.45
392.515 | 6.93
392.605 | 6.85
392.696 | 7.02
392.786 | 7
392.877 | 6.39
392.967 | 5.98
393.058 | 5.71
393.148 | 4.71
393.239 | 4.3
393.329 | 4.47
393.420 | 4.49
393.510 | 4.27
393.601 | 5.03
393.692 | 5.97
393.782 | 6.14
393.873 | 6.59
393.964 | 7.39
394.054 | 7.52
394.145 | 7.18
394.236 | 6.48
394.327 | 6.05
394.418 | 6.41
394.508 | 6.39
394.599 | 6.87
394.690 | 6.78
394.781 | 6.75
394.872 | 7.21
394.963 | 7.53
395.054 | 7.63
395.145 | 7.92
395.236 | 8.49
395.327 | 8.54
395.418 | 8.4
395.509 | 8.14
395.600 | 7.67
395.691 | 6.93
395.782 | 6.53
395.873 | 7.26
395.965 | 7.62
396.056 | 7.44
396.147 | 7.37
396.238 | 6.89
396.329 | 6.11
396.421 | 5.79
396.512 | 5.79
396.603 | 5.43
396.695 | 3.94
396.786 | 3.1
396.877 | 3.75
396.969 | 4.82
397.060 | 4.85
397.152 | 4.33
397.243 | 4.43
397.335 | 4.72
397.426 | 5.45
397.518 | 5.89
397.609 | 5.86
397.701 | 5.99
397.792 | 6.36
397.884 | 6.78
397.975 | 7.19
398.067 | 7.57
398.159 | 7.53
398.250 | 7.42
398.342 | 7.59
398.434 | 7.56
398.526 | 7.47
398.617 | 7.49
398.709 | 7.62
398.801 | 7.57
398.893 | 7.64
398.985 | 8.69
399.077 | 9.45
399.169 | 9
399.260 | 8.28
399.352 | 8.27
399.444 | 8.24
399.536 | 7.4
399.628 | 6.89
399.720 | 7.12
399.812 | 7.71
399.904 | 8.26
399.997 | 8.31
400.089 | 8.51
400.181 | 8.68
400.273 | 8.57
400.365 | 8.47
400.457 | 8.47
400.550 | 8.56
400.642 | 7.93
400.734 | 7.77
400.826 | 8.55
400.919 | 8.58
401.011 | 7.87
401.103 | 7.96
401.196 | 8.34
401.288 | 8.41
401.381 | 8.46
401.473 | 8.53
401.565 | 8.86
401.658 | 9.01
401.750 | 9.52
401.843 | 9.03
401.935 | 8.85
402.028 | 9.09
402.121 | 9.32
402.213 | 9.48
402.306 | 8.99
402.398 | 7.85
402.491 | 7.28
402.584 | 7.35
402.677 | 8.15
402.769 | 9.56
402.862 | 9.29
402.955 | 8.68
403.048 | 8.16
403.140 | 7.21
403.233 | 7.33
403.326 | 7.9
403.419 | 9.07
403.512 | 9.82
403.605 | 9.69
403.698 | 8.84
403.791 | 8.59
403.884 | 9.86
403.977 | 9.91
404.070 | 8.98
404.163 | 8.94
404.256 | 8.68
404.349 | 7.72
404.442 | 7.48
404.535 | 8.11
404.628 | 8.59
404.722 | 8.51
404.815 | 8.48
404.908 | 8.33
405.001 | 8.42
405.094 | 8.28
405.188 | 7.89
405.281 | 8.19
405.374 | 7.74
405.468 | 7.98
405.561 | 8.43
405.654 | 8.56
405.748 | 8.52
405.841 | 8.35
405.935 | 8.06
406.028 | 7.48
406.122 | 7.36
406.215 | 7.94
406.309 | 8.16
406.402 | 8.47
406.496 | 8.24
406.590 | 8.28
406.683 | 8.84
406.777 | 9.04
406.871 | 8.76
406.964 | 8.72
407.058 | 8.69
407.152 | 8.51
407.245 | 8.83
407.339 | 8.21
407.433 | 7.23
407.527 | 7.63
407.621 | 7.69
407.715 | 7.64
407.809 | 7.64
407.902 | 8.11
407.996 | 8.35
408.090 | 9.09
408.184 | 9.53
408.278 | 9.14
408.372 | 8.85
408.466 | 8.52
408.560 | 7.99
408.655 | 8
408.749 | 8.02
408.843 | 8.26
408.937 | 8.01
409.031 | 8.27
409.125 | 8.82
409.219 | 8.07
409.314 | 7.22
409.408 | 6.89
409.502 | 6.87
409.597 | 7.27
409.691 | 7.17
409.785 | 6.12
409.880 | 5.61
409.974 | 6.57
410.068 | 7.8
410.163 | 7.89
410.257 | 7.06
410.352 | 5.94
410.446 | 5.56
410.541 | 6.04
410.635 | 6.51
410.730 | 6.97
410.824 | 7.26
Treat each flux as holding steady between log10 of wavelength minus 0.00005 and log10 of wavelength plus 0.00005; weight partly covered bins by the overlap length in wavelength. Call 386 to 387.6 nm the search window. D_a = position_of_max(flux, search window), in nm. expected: 386.328 nm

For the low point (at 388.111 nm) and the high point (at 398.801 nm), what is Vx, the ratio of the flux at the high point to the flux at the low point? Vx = 1.13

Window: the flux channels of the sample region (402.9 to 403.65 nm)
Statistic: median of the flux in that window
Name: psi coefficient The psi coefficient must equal 8.4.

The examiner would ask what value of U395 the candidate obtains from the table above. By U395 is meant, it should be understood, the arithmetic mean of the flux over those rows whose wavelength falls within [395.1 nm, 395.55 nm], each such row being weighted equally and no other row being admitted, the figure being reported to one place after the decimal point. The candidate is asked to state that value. 8.3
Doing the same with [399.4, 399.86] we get 7.5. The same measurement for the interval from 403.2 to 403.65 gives 8.8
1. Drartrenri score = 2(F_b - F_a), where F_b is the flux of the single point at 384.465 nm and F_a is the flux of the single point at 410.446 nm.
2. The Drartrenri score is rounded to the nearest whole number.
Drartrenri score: 1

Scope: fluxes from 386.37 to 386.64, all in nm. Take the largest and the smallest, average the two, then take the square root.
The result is 2.79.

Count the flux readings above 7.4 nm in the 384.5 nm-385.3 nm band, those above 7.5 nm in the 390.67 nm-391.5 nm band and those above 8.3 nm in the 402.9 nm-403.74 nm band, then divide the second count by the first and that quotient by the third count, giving 0.60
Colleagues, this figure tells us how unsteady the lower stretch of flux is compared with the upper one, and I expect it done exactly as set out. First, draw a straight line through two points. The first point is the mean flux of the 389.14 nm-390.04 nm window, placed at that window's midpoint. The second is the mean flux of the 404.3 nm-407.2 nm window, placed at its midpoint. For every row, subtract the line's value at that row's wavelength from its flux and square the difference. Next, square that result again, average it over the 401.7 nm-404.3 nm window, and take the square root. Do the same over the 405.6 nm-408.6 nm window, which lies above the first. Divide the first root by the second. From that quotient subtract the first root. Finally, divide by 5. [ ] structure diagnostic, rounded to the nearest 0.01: 0.39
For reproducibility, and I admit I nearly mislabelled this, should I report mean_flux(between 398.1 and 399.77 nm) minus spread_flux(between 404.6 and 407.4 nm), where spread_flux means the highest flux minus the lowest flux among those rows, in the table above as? 6.2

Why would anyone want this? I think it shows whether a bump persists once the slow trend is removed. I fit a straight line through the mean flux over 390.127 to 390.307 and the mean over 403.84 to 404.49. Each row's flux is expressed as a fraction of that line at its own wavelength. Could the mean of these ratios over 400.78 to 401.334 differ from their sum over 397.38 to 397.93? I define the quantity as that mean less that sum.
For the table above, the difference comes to -3.5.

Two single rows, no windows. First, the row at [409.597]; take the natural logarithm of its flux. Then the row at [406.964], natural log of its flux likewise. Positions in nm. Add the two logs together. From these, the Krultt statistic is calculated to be 4.1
